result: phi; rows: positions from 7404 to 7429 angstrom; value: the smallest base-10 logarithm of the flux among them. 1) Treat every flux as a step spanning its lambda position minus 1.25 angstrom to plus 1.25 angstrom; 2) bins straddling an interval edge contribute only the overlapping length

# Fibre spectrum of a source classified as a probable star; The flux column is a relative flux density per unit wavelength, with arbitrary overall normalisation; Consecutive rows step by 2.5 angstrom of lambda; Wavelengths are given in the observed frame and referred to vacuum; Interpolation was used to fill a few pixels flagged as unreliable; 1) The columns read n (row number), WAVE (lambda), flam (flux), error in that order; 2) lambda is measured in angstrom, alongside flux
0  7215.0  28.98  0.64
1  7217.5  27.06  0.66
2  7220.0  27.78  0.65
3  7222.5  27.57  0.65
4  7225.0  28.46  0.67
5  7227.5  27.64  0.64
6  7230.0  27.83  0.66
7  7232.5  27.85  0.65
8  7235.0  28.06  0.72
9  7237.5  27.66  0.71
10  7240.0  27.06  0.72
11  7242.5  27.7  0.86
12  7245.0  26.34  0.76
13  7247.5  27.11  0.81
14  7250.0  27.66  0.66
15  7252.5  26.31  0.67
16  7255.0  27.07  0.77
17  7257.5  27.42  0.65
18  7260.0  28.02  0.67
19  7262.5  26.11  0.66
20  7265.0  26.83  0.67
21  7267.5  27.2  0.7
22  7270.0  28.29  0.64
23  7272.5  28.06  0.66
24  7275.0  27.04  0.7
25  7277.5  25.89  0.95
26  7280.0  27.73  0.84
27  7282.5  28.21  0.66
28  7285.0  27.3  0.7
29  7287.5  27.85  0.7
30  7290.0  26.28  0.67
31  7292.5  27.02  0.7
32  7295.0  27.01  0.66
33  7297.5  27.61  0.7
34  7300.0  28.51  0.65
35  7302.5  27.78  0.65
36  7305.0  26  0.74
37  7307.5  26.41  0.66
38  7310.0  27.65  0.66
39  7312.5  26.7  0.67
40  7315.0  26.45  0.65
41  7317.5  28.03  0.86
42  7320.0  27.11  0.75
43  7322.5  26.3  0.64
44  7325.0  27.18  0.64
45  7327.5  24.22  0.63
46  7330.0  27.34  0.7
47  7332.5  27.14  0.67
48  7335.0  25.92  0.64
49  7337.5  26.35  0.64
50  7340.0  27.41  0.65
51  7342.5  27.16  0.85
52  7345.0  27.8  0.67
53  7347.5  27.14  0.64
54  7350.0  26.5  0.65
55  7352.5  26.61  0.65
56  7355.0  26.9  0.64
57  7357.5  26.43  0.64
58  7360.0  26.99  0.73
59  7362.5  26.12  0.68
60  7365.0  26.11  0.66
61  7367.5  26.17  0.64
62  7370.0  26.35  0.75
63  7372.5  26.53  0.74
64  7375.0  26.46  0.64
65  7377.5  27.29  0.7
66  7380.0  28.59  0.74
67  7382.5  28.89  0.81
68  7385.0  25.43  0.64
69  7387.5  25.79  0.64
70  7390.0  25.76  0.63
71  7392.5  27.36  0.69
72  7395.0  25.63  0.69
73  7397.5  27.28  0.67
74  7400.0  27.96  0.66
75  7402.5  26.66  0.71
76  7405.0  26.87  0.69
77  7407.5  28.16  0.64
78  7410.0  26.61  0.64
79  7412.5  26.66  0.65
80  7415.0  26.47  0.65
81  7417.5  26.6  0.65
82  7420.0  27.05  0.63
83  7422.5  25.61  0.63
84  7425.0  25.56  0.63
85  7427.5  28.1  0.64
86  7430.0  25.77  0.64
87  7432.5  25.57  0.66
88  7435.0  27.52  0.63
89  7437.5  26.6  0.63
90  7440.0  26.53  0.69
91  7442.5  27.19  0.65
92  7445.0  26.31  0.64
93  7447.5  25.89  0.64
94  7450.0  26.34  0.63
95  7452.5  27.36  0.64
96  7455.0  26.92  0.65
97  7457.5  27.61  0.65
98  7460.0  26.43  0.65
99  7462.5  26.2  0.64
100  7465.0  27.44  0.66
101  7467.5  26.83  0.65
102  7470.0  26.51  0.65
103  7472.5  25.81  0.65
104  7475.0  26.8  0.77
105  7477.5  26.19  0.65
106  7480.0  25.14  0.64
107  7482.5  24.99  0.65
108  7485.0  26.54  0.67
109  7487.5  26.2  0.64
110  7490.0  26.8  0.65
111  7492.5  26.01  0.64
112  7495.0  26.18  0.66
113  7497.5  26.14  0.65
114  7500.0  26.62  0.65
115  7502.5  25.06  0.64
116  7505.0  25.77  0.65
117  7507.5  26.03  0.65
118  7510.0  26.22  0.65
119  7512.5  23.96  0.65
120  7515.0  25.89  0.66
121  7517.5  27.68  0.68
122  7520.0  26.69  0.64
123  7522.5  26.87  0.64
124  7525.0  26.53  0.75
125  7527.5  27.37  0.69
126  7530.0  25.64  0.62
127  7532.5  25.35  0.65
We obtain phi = 1.408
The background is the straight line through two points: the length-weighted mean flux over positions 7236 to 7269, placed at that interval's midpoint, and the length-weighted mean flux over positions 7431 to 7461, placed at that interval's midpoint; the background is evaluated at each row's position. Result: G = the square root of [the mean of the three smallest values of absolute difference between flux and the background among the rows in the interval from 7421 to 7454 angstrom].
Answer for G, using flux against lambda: 0.45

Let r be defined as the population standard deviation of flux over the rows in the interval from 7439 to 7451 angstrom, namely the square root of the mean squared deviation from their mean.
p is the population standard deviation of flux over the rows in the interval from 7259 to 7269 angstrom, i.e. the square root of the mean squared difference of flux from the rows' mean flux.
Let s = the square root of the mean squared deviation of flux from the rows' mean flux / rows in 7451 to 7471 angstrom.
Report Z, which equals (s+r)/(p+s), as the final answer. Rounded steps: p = 0.69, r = 0.4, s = 0.48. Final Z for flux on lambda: 0.77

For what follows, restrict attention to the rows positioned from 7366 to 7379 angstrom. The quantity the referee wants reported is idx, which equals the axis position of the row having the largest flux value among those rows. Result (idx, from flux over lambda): 7377.5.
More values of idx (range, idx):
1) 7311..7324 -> 7317.5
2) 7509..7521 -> 7517.5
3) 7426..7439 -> 7427.5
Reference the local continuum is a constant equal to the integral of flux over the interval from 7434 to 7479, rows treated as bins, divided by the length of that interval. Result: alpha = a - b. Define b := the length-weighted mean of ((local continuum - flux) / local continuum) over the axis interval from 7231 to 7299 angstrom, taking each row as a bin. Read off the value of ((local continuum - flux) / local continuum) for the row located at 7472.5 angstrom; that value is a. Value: 0.056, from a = 0.033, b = -0.023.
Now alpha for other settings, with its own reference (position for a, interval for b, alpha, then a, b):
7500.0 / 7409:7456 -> -0.002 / 0.002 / 0.005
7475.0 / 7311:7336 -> -0.005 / -0.004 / 0.001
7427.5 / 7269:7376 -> -0.044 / -0.053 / -0.009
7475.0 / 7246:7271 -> 0.014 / -0.004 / -0.019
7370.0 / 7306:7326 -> 0.023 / 0.012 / -0.011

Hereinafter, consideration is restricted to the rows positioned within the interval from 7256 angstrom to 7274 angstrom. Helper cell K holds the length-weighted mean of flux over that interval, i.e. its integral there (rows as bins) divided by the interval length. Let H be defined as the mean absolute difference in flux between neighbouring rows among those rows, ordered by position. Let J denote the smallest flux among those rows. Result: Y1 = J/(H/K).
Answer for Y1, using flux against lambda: 873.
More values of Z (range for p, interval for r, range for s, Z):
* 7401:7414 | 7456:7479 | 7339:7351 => 0.97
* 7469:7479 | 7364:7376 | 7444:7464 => 0.78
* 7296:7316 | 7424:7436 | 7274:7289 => 1.17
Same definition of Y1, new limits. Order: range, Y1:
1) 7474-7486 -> 771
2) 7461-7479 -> 919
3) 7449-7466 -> 881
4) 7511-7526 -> 602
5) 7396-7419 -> 1059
